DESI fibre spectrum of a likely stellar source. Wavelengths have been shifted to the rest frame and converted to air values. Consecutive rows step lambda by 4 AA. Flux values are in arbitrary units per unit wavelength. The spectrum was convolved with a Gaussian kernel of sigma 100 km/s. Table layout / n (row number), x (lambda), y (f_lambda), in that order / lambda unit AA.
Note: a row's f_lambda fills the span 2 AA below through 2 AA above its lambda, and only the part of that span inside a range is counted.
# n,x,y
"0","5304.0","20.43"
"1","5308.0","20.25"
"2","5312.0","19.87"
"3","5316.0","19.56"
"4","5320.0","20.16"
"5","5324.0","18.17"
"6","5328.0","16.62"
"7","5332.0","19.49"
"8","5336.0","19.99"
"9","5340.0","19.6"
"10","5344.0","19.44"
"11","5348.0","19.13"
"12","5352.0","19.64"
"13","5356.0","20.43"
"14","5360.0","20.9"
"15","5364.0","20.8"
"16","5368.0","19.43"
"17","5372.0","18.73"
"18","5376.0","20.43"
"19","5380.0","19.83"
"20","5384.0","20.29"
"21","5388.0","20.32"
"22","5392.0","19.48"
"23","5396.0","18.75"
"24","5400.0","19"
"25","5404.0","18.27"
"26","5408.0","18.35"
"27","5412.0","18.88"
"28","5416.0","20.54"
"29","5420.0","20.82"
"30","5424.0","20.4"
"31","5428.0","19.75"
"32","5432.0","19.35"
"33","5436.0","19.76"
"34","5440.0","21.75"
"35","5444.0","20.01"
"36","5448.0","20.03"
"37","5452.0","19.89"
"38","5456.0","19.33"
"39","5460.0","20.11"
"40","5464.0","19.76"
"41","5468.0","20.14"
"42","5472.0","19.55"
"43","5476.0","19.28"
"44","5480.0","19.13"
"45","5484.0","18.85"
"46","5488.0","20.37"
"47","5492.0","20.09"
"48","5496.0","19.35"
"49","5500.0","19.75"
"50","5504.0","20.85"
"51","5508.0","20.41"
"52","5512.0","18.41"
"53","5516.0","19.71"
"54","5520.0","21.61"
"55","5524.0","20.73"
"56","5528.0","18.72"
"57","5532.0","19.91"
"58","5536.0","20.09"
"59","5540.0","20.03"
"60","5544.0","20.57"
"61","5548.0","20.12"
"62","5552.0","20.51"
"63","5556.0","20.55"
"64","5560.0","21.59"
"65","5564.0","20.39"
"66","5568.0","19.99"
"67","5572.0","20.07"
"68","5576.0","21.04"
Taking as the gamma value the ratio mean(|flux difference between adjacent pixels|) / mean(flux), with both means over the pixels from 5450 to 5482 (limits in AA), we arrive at 0.022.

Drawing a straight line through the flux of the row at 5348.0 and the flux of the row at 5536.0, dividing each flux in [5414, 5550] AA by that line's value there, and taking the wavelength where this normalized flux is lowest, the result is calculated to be 5512.0 AA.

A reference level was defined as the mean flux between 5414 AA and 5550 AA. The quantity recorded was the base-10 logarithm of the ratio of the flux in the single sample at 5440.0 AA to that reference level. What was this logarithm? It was 0.037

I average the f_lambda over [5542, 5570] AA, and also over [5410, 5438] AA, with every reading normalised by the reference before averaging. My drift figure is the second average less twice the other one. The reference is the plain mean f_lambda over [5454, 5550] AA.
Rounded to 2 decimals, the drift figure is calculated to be -1.06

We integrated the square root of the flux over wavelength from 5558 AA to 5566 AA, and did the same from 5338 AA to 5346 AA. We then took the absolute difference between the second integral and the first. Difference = 1.3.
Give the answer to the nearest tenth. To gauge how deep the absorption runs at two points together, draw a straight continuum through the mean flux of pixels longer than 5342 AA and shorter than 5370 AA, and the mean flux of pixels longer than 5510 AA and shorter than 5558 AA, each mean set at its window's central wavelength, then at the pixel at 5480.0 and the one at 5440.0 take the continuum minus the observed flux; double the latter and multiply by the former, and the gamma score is -3.2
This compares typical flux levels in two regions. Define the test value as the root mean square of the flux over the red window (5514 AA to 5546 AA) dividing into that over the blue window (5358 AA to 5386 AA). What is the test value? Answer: 0.99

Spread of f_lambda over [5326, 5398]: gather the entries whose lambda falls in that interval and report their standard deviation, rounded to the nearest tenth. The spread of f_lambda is 1.0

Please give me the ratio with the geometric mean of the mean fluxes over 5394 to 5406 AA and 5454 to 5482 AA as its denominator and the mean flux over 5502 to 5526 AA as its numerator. 1.06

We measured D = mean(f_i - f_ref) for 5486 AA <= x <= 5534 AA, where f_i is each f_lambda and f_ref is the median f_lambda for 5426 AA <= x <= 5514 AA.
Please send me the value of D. 0.2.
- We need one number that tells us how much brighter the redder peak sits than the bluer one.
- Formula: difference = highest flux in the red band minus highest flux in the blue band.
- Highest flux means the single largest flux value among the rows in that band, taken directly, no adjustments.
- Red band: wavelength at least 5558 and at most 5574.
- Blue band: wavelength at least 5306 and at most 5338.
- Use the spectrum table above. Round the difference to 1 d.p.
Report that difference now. 1.3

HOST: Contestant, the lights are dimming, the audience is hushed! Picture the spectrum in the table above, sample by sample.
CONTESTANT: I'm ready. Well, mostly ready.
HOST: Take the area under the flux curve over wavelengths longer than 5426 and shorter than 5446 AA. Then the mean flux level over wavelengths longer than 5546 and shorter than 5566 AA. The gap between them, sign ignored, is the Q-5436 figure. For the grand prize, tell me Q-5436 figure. 382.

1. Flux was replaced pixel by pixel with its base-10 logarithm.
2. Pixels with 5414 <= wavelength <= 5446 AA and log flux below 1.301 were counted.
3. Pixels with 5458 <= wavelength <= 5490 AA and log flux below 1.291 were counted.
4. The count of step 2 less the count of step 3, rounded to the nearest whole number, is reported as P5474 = 0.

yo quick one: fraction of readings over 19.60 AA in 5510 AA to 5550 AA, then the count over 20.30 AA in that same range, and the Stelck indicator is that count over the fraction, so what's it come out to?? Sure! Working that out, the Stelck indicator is 4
